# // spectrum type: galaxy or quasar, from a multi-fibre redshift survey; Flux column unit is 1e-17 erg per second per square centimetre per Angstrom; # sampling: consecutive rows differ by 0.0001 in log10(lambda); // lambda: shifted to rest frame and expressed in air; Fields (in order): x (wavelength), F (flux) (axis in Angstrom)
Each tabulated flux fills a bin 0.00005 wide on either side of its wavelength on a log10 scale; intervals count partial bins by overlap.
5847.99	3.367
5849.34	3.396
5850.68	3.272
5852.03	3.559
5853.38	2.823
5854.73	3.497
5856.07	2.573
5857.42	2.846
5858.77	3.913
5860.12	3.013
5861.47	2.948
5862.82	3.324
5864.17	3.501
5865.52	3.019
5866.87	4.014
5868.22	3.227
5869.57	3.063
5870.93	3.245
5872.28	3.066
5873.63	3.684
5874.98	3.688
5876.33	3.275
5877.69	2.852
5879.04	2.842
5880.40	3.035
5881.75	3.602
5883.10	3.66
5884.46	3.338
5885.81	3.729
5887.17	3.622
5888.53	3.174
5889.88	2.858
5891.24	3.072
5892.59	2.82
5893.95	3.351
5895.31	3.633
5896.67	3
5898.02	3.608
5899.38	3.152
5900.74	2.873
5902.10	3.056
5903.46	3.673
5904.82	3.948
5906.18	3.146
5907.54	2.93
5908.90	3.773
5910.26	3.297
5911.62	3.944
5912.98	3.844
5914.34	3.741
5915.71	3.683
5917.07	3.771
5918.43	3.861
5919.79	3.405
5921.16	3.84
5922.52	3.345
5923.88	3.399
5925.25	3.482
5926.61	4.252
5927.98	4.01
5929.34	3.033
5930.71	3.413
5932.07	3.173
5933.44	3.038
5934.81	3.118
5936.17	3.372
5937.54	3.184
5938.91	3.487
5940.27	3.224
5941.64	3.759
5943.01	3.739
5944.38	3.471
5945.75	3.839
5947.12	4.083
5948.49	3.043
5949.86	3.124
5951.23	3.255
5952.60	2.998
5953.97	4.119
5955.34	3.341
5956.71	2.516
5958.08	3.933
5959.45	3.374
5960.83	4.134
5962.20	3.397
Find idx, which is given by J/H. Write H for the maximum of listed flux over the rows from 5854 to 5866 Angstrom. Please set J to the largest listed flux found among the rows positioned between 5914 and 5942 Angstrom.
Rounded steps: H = 3.913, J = 4.252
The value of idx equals 1.09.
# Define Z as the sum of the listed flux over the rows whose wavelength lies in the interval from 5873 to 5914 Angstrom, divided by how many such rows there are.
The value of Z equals 3.35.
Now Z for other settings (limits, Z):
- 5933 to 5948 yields 3.48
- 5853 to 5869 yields 3.22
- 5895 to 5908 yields 3.30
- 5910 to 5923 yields 3.67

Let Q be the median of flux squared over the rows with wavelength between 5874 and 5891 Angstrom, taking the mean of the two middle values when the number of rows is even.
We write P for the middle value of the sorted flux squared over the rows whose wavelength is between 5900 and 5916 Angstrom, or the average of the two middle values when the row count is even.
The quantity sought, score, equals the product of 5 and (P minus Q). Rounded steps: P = 13.5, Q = 10.9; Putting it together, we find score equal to 13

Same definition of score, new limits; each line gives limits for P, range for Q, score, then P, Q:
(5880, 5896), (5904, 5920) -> -15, 11.2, 14.1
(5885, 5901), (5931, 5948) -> -9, 10.0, 11.7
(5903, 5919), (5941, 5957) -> 13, 14.1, 11.6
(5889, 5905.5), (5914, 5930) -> -20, 9.7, 13.8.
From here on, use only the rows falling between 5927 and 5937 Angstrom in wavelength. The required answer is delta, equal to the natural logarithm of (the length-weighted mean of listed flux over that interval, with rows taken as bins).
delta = 1.20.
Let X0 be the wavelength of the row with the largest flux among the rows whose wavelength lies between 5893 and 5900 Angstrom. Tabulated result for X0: 5895.31 Angstrom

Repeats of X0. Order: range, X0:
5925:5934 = 5926.61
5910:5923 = 5911.62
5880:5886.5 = 5885.81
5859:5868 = 5866.87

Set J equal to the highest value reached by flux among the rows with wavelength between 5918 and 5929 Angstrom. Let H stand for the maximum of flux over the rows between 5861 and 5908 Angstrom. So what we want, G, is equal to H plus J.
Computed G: 8.27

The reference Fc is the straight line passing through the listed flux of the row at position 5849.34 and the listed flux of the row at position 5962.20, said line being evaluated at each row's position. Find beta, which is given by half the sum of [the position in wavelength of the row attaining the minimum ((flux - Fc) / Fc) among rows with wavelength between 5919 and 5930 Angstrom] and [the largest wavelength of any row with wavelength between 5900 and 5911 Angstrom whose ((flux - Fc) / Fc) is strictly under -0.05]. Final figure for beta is 5918.4 Angstrom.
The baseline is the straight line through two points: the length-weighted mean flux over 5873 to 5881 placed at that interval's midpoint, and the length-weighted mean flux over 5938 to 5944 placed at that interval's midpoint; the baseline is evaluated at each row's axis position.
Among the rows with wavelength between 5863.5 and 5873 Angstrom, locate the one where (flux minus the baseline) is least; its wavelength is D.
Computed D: 5865.52 Angstrom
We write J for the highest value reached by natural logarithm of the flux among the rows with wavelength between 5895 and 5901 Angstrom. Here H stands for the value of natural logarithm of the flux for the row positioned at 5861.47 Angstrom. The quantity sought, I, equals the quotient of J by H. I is 1.19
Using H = 1.08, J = 1.29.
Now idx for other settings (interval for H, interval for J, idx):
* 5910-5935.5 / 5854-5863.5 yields 0.92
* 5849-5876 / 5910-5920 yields 0.98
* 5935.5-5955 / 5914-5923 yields 0.94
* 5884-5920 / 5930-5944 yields 0.95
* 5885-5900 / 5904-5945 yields 1.14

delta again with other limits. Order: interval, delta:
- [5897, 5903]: 1.16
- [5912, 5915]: 1.34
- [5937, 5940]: 1.20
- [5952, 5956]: 1.25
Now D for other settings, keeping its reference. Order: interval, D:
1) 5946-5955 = 5952.60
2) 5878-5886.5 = 5879.04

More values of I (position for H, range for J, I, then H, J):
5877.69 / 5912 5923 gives 1.29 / 1.05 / 1.35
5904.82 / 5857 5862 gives 0.99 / 1.37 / 1.36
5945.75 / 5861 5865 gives 0.93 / 1.35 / 1.25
